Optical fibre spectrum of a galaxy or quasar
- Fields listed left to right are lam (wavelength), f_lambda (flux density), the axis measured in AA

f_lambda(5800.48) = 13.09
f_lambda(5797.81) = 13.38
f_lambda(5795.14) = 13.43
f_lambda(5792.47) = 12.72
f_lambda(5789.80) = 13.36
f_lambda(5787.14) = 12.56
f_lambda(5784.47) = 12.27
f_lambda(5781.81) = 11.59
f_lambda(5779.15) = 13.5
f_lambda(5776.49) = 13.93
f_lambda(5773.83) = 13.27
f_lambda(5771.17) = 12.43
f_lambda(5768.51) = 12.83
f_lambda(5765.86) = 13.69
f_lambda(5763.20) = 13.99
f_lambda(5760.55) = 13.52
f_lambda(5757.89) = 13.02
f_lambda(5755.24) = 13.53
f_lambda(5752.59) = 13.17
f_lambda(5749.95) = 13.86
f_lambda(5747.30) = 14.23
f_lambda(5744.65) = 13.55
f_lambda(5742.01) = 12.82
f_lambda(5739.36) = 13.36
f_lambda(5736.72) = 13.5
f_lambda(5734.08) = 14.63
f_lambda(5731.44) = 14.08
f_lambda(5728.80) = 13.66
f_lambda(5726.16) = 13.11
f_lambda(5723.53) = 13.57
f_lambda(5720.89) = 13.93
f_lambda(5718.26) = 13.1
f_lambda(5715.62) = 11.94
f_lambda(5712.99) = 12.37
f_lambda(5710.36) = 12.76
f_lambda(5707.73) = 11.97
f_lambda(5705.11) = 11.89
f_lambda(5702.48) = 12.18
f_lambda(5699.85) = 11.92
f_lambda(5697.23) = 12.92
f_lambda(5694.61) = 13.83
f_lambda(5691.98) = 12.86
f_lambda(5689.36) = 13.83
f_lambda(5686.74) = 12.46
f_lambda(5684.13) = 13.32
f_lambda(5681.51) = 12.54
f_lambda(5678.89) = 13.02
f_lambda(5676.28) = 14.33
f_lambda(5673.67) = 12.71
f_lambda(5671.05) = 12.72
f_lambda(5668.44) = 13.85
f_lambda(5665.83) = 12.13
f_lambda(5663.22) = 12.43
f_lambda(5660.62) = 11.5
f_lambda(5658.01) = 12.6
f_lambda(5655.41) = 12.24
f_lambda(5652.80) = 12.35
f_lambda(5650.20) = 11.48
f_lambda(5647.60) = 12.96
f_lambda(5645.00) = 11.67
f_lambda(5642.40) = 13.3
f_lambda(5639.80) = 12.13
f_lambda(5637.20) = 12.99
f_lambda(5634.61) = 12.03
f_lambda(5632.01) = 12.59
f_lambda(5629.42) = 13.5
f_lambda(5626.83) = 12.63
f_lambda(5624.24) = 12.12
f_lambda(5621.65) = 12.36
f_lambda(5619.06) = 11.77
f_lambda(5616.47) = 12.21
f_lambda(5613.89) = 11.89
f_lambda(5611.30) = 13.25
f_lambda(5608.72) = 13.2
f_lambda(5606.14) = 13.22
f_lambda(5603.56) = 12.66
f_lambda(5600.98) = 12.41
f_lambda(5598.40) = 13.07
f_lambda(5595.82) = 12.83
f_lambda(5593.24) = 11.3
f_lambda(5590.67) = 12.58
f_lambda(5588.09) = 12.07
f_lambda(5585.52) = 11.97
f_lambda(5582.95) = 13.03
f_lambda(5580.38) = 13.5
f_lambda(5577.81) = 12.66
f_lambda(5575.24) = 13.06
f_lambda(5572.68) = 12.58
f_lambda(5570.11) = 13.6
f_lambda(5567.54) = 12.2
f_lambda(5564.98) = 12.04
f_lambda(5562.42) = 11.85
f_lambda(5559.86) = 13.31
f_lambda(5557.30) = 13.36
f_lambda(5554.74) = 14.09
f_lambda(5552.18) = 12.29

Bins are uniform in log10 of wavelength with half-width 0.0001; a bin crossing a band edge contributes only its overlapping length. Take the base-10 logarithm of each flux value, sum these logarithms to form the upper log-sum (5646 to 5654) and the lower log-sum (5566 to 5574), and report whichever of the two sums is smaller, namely 3.26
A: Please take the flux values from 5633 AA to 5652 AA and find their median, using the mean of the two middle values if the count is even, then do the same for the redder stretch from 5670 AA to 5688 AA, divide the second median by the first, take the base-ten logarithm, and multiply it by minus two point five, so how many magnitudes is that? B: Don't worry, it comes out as -0.05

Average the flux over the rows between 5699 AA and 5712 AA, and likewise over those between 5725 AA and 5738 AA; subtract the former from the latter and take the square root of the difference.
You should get 1.3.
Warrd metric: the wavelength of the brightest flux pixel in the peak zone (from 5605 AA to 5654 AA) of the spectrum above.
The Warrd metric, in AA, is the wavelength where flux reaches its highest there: 5629.42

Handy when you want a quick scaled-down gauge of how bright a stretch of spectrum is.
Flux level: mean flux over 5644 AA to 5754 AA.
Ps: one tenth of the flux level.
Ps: 1.29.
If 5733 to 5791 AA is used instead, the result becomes 1.33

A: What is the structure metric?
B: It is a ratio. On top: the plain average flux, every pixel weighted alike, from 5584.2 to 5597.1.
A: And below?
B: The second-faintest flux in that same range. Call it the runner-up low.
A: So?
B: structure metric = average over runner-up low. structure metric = 1.02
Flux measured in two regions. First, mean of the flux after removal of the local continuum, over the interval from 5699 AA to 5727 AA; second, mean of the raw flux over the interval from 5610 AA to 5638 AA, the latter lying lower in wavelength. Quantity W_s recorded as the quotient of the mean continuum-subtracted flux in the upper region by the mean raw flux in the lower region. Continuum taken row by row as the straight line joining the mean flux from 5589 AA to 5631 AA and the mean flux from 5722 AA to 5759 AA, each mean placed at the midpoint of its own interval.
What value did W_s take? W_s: -0.060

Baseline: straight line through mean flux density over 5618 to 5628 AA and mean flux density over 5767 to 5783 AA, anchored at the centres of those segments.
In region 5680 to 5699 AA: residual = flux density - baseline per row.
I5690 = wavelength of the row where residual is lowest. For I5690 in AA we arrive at 5686.74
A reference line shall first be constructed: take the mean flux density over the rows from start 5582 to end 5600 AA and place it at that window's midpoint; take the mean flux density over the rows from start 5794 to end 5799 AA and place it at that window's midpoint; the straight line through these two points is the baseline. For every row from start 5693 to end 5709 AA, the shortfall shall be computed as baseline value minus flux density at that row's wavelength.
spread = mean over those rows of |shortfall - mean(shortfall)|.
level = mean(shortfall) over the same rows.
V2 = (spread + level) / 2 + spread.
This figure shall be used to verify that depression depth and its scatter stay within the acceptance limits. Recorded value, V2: 1.19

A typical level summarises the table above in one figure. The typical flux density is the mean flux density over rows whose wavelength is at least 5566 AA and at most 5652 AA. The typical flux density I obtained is 12.6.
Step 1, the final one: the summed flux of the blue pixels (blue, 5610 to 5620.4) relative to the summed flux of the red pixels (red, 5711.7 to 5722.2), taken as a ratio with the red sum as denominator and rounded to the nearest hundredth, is 0.96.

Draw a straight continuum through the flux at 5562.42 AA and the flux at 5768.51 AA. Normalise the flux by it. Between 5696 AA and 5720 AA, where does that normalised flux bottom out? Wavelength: 5705.11 AA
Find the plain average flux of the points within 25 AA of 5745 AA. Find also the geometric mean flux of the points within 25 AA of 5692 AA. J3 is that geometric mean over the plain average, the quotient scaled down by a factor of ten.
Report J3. 0.0942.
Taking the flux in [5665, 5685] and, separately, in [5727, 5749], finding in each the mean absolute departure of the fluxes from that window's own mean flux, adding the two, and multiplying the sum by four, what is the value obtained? 4.0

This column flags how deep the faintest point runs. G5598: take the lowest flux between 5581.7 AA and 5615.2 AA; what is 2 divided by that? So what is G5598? 0.177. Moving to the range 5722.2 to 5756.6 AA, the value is 0.156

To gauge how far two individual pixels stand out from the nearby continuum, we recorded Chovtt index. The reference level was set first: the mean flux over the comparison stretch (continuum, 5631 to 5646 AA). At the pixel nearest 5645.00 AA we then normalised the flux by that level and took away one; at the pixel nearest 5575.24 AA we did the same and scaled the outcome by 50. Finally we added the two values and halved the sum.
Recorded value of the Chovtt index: 1.2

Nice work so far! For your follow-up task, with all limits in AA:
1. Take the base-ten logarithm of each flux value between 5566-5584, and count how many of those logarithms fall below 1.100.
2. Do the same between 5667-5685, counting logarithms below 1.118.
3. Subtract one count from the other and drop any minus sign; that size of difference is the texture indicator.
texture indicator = 2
